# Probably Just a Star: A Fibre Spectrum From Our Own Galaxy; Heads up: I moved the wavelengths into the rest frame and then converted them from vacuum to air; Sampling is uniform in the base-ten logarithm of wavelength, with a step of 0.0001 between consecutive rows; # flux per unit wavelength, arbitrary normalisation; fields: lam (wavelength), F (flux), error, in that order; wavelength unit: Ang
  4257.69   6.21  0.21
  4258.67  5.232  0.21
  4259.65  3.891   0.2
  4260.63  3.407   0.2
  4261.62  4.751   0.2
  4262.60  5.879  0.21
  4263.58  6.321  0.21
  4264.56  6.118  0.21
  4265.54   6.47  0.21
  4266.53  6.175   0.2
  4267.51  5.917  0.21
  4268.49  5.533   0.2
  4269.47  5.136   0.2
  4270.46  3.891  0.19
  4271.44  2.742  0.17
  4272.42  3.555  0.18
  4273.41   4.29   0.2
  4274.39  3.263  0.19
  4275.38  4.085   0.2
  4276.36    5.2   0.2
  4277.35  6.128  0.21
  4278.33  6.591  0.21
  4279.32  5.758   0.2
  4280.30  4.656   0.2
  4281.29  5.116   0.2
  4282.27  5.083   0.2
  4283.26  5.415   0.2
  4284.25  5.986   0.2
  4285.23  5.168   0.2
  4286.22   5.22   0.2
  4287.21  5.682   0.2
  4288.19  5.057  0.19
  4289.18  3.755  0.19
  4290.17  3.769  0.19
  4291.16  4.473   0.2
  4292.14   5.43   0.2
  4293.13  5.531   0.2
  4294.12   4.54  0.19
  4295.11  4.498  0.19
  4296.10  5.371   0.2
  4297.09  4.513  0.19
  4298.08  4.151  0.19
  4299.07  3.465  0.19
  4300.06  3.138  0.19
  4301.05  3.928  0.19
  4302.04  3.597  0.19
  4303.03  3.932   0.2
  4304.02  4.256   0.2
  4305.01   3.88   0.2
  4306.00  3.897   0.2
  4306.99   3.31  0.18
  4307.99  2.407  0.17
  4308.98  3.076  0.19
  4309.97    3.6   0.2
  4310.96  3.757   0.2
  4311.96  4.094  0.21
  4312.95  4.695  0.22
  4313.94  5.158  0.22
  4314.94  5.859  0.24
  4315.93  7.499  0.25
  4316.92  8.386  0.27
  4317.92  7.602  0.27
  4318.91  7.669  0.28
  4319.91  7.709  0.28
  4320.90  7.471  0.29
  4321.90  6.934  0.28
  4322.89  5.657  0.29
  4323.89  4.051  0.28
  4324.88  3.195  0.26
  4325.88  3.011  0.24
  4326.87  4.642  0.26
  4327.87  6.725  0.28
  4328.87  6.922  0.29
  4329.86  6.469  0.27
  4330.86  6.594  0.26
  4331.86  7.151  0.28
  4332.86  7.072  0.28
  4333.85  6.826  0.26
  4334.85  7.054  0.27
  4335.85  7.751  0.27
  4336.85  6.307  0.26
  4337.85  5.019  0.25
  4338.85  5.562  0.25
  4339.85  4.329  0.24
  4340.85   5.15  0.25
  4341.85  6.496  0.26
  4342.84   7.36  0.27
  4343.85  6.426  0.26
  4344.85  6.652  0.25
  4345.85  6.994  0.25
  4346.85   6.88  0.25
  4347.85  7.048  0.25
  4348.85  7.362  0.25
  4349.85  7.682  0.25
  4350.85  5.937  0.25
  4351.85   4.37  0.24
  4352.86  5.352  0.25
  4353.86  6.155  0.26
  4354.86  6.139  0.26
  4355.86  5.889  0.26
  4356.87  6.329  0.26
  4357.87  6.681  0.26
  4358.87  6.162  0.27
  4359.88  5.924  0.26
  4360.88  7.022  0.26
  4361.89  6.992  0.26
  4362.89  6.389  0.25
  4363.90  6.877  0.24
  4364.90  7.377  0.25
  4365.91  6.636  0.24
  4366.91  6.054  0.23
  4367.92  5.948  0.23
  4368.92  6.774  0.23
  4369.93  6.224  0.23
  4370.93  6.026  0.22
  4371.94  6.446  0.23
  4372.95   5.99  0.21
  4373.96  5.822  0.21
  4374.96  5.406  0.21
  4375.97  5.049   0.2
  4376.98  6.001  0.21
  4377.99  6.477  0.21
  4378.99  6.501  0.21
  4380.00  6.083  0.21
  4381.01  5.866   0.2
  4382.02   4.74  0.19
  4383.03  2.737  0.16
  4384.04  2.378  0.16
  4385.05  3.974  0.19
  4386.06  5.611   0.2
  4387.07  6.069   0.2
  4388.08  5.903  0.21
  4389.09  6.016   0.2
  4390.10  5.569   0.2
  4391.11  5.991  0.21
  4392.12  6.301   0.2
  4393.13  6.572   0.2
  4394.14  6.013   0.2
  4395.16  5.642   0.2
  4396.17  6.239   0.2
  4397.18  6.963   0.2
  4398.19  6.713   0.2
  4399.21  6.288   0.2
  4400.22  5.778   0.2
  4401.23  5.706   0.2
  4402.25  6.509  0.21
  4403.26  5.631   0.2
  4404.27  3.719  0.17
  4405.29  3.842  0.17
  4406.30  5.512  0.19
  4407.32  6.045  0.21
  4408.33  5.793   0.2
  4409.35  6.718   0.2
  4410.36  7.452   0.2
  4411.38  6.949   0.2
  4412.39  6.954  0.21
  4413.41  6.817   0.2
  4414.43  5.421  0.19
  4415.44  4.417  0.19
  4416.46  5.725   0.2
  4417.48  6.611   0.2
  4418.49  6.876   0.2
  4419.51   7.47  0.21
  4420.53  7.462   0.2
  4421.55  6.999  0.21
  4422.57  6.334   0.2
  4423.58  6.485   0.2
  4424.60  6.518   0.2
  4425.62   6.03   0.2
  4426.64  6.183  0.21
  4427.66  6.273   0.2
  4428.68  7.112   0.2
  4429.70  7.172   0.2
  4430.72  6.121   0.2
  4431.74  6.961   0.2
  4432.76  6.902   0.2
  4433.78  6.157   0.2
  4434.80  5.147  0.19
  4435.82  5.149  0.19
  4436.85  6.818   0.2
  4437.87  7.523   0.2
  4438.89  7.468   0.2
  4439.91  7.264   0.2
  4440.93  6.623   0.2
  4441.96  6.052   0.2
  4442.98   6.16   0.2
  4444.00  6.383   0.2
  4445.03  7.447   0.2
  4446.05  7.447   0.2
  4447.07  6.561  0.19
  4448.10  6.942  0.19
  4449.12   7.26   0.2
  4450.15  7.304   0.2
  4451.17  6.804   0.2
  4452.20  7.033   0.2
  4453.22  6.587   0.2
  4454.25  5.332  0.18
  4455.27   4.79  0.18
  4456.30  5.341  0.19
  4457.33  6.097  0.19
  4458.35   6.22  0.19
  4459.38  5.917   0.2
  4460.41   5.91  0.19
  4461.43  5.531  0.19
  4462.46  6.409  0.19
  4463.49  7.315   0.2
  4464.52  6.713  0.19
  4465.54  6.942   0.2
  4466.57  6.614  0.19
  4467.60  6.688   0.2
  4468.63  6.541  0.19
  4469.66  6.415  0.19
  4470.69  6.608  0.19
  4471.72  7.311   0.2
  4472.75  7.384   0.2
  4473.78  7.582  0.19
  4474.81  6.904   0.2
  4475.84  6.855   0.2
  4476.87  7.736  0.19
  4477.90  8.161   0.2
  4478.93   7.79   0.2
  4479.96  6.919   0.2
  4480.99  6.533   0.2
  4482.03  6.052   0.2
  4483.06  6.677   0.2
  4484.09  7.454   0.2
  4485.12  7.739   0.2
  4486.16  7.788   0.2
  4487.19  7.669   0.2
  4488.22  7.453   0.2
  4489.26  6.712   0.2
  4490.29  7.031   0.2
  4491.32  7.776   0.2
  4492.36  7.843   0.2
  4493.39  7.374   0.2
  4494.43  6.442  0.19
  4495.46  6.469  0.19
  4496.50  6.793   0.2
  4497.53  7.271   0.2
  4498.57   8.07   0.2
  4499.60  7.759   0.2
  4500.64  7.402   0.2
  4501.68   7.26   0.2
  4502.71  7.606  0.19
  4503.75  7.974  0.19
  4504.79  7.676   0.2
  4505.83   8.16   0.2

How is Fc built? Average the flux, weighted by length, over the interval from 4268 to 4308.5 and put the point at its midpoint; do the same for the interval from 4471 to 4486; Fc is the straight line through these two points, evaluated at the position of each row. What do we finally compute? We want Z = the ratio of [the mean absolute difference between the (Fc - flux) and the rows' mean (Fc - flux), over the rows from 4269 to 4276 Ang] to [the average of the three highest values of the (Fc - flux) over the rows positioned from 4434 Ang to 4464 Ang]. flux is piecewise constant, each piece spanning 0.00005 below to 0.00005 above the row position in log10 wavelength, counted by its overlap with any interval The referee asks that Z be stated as 0.3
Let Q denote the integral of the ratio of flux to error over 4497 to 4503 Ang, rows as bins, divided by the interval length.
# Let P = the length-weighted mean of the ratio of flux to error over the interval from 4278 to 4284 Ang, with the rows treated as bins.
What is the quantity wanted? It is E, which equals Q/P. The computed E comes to 1.4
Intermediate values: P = 27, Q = 38.1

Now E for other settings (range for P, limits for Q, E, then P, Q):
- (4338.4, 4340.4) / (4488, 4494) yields 1.8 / 20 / 36.7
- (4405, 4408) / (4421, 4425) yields 1.2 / 27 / 32.6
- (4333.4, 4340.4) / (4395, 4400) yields 1.4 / 24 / 31.9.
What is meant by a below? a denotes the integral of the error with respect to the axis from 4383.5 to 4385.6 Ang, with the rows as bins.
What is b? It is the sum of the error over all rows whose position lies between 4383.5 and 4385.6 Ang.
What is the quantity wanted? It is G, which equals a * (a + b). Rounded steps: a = 0.368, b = 0.35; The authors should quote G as 0.26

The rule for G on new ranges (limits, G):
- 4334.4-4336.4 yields 0.58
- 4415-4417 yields 0.30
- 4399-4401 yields 0.32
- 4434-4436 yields 0.29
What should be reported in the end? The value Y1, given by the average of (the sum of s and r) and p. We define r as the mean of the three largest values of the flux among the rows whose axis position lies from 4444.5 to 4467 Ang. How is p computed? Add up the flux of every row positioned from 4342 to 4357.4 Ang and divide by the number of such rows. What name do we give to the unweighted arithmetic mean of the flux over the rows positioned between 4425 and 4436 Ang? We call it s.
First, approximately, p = 6.44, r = 7.4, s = 6.3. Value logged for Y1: 10.1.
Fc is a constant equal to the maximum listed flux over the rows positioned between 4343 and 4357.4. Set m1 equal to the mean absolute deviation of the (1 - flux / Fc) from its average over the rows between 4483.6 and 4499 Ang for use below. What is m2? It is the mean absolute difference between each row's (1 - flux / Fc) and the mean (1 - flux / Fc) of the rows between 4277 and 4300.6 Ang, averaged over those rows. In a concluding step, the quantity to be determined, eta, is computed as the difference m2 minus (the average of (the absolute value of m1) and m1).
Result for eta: 0.04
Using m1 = 0.056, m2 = 0.09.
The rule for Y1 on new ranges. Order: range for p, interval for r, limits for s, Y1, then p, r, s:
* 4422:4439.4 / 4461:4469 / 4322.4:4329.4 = 9.2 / 6.49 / 7.0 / 4.9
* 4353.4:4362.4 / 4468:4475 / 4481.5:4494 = 10.5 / 6.37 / 7.4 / 7.3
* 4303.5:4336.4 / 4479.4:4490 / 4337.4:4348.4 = 9.7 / 5.59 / 7.7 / 6.2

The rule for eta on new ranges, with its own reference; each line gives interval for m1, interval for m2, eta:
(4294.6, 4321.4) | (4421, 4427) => -0.15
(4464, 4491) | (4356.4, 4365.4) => -0.01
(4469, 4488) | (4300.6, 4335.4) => 0.14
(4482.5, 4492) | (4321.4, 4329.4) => 0.14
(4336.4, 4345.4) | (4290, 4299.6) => -0.04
